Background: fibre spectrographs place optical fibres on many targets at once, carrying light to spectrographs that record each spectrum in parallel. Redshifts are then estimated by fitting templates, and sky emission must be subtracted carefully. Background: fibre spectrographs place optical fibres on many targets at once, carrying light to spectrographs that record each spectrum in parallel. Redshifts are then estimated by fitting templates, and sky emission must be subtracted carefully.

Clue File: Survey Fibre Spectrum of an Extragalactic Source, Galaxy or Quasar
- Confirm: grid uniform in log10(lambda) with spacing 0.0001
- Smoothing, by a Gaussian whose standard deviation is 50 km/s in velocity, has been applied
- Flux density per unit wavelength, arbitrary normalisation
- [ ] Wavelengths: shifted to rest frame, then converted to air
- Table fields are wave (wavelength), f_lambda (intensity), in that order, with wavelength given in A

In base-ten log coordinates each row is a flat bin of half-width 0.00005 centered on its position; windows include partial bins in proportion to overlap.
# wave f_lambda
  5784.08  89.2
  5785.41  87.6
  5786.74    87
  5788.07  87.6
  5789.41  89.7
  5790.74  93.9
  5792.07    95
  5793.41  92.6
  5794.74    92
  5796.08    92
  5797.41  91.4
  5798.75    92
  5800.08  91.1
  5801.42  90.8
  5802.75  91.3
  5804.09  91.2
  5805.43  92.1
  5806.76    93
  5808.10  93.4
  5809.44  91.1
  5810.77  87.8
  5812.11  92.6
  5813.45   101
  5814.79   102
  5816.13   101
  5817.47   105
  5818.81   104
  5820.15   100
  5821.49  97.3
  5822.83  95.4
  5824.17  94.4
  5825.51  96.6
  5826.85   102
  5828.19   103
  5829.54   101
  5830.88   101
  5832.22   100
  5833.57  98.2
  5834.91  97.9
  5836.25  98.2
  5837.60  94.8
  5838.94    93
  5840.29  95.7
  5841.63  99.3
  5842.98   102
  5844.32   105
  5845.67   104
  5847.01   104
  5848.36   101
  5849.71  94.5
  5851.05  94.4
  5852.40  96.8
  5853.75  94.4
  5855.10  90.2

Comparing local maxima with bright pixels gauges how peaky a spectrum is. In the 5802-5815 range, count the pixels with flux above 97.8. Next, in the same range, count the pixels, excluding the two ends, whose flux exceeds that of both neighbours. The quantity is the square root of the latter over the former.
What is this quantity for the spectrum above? 0.71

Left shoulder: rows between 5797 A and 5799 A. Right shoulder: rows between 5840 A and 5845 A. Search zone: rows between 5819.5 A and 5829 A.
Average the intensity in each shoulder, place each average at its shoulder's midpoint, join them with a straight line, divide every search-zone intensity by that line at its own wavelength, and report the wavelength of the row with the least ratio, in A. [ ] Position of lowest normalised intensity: 5824.17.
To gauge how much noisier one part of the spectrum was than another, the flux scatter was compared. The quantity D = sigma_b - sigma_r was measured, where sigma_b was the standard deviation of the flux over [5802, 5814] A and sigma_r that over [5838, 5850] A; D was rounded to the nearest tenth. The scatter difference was -0.9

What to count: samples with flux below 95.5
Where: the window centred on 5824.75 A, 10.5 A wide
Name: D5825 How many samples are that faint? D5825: 2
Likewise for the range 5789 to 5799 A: 8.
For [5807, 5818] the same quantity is 4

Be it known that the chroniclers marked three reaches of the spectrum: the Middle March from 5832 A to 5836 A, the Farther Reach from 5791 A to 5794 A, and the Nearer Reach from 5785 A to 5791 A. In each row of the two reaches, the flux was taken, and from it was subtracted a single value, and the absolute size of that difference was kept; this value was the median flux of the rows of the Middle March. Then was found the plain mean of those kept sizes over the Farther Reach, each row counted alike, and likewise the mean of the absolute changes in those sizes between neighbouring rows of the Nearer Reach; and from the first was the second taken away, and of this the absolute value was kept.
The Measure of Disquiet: 2.5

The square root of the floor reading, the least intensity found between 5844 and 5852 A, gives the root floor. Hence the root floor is 9.72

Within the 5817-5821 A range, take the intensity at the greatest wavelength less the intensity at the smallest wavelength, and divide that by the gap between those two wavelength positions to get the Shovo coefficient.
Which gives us -1.9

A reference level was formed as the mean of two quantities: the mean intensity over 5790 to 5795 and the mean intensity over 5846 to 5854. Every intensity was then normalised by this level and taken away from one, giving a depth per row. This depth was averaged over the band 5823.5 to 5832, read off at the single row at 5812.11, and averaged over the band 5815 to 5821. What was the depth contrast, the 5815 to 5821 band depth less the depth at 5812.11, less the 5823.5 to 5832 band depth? -0.06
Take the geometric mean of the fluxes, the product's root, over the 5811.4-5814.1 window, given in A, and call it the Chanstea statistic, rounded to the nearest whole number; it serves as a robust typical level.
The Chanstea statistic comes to 97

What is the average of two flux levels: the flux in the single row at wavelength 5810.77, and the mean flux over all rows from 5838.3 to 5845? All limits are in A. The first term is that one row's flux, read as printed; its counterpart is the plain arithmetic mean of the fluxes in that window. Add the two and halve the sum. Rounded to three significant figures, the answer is 93.4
